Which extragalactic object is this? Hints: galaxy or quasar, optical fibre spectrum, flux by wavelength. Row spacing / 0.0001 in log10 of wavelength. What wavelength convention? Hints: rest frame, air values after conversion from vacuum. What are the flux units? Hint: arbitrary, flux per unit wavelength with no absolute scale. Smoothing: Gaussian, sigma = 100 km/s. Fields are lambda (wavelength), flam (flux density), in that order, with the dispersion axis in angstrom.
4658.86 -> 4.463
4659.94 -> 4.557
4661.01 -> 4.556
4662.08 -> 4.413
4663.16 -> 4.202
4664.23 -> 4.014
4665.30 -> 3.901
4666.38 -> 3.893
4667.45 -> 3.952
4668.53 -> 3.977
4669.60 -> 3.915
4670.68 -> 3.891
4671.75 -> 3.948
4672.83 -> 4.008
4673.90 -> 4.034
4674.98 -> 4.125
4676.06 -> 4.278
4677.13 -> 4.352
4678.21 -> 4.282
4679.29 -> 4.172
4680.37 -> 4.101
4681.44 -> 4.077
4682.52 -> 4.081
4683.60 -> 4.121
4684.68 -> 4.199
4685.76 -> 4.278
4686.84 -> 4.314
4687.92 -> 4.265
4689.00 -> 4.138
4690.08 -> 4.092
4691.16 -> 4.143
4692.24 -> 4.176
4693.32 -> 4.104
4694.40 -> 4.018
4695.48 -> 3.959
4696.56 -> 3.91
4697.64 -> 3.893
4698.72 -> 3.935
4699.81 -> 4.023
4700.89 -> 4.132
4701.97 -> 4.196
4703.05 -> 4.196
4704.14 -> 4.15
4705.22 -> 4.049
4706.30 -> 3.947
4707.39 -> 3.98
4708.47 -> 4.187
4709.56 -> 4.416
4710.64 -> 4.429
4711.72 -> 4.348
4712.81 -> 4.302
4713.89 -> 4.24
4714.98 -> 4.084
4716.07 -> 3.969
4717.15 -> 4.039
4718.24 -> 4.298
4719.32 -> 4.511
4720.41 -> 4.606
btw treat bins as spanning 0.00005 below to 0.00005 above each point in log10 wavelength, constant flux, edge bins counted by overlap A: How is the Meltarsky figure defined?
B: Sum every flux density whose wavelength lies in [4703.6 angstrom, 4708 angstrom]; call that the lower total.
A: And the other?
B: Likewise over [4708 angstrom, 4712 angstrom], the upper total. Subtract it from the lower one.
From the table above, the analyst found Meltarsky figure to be -1.3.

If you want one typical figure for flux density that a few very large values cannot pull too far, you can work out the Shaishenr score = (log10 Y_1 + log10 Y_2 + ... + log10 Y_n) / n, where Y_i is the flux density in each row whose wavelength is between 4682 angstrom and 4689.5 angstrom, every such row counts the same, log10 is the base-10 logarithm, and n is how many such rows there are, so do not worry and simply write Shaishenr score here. 0.623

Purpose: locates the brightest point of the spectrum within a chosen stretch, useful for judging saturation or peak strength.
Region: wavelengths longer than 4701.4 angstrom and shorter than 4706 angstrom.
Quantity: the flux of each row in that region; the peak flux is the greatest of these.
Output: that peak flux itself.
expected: 4.196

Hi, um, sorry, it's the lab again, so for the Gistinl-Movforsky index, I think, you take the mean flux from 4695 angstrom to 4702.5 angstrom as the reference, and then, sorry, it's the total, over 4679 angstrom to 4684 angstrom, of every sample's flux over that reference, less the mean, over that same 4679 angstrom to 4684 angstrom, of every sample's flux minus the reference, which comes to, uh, 5.03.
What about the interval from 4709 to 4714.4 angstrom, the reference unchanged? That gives 5.08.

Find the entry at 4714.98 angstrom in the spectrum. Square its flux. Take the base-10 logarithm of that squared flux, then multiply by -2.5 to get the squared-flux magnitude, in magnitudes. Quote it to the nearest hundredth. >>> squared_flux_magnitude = -3.06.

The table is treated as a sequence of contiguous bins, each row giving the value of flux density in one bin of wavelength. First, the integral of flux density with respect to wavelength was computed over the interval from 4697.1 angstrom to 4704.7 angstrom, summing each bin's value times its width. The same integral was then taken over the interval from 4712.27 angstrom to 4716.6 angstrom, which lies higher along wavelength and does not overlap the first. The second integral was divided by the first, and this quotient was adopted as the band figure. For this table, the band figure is 0.58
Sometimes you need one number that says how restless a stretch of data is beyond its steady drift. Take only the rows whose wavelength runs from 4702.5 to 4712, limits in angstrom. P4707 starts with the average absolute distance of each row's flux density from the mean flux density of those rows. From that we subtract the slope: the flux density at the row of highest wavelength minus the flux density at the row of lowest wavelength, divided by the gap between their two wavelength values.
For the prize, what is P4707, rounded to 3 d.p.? 0.123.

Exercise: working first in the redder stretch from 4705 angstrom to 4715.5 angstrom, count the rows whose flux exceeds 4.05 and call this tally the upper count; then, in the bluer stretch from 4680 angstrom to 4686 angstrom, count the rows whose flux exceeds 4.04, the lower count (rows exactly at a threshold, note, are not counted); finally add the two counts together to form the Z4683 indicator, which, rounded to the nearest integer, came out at 13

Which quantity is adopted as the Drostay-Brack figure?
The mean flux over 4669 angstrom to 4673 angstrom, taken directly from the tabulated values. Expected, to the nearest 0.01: 3.94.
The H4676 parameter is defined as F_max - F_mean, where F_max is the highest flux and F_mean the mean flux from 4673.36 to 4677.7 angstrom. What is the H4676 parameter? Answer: 0.15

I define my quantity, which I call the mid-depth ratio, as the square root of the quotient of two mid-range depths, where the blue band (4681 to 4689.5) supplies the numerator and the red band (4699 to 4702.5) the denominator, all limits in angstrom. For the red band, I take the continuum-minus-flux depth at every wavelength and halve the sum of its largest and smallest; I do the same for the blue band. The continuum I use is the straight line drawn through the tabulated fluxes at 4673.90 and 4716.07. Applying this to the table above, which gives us 1.2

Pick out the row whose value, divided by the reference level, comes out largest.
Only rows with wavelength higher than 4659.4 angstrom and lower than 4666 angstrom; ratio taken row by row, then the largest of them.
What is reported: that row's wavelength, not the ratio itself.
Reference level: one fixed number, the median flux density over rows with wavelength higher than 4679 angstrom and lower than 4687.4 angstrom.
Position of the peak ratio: 4659.94 angstrom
